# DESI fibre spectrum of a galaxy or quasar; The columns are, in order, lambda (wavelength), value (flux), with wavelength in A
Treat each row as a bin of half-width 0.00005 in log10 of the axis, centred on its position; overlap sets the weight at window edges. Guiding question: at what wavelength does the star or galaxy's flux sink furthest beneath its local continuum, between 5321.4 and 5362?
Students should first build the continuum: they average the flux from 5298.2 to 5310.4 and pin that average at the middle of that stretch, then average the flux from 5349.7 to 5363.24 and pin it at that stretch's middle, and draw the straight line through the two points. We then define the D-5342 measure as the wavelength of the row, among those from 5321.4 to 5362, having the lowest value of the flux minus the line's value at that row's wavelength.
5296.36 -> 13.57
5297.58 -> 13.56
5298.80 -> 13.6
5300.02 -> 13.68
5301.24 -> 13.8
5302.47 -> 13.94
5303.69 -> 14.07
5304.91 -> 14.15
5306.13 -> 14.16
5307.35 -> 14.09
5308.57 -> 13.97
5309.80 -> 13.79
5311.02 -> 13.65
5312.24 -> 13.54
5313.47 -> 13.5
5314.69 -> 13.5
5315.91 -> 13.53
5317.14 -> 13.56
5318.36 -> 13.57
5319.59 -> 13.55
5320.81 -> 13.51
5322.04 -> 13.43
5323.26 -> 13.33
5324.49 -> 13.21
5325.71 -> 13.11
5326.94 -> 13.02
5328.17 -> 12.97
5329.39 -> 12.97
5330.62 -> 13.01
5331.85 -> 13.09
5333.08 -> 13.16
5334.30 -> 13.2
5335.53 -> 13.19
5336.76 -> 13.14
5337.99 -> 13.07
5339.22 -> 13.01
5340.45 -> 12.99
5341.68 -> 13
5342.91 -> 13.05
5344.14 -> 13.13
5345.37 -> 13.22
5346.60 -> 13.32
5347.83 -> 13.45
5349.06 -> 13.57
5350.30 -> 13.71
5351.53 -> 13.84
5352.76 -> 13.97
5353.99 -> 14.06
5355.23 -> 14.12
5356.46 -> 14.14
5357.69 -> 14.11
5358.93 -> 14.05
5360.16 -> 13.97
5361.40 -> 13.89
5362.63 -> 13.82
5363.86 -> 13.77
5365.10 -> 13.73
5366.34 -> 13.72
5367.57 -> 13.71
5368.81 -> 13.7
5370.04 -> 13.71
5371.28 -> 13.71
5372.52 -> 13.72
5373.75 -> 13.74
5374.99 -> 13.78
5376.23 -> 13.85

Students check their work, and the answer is 5329.39 A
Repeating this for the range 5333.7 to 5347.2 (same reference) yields 5340.45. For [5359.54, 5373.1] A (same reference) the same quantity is 5368.81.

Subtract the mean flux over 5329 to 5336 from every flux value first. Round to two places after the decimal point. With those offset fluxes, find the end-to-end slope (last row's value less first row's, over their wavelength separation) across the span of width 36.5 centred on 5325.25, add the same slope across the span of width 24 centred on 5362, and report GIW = -0.03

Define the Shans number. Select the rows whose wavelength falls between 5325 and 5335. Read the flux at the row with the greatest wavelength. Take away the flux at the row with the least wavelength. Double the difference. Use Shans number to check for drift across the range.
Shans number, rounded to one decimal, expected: 0.2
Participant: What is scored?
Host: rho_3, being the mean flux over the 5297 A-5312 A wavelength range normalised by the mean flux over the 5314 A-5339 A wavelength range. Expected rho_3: 1.05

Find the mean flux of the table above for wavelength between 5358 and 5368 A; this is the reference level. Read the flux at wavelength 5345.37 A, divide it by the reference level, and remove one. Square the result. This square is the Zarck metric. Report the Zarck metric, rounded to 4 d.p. 0.0020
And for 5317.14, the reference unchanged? 0.0004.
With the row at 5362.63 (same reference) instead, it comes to 0.0000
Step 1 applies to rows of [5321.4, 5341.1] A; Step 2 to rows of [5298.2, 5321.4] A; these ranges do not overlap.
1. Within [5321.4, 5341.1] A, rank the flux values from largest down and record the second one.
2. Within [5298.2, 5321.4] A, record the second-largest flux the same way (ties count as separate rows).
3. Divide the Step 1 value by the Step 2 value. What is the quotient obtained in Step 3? 0.94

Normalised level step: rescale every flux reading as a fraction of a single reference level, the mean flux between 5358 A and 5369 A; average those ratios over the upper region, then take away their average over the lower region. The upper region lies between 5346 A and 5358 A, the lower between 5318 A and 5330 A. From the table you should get 0.04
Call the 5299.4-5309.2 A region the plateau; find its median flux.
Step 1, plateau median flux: 14.0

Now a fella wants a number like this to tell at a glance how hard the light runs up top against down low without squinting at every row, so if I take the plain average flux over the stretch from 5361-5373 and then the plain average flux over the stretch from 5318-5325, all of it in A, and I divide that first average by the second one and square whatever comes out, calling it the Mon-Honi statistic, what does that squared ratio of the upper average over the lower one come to 1.05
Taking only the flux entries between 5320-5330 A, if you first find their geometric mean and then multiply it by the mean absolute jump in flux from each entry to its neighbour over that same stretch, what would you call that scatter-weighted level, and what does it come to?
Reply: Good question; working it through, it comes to 1.0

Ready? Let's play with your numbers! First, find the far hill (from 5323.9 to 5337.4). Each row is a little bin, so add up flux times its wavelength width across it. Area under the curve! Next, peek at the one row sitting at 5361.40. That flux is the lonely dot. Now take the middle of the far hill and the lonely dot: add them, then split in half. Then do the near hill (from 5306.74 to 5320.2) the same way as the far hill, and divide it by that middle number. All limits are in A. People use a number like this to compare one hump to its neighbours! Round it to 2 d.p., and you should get 1.93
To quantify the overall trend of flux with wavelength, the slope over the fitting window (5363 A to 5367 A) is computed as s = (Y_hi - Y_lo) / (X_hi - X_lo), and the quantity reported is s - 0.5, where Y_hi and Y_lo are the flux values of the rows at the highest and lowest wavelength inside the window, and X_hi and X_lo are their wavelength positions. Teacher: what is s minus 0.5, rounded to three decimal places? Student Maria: -0.520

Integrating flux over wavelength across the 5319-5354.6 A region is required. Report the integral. 473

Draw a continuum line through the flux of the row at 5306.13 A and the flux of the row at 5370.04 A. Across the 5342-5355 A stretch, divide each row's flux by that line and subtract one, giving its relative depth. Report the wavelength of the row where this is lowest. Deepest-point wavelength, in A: 5342.91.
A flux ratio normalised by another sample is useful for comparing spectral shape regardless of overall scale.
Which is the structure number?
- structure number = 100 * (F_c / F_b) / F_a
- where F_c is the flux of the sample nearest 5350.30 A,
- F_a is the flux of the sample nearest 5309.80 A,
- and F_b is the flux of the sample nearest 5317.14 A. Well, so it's 7.33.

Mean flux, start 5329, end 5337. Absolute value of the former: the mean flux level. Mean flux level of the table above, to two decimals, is 13.11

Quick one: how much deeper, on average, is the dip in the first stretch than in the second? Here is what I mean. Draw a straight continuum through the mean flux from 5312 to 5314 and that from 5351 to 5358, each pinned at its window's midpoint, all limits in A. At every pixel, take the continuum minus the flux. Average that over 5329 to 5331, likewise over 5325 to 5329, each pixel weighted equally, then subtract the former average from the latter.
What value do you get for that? -0.1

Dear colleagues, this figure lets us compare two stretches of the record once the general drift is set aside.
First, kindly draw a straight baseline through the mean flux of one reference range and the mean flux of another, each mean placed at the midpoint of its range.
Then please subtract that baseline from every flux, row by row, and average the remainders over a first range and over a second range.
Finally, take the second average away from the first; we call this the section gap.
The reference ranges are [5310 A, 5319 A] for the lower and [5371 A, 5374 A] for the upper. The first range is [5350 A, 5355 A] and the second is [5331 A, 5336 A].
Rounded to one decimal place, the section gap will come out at 0.7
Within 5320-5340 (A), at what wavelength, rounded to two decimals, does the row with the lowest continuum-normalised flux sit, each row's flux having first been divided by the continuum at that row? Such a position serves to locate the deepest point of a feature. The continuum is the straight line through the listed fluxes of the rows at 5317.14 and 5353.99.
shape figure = 5339.22 A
